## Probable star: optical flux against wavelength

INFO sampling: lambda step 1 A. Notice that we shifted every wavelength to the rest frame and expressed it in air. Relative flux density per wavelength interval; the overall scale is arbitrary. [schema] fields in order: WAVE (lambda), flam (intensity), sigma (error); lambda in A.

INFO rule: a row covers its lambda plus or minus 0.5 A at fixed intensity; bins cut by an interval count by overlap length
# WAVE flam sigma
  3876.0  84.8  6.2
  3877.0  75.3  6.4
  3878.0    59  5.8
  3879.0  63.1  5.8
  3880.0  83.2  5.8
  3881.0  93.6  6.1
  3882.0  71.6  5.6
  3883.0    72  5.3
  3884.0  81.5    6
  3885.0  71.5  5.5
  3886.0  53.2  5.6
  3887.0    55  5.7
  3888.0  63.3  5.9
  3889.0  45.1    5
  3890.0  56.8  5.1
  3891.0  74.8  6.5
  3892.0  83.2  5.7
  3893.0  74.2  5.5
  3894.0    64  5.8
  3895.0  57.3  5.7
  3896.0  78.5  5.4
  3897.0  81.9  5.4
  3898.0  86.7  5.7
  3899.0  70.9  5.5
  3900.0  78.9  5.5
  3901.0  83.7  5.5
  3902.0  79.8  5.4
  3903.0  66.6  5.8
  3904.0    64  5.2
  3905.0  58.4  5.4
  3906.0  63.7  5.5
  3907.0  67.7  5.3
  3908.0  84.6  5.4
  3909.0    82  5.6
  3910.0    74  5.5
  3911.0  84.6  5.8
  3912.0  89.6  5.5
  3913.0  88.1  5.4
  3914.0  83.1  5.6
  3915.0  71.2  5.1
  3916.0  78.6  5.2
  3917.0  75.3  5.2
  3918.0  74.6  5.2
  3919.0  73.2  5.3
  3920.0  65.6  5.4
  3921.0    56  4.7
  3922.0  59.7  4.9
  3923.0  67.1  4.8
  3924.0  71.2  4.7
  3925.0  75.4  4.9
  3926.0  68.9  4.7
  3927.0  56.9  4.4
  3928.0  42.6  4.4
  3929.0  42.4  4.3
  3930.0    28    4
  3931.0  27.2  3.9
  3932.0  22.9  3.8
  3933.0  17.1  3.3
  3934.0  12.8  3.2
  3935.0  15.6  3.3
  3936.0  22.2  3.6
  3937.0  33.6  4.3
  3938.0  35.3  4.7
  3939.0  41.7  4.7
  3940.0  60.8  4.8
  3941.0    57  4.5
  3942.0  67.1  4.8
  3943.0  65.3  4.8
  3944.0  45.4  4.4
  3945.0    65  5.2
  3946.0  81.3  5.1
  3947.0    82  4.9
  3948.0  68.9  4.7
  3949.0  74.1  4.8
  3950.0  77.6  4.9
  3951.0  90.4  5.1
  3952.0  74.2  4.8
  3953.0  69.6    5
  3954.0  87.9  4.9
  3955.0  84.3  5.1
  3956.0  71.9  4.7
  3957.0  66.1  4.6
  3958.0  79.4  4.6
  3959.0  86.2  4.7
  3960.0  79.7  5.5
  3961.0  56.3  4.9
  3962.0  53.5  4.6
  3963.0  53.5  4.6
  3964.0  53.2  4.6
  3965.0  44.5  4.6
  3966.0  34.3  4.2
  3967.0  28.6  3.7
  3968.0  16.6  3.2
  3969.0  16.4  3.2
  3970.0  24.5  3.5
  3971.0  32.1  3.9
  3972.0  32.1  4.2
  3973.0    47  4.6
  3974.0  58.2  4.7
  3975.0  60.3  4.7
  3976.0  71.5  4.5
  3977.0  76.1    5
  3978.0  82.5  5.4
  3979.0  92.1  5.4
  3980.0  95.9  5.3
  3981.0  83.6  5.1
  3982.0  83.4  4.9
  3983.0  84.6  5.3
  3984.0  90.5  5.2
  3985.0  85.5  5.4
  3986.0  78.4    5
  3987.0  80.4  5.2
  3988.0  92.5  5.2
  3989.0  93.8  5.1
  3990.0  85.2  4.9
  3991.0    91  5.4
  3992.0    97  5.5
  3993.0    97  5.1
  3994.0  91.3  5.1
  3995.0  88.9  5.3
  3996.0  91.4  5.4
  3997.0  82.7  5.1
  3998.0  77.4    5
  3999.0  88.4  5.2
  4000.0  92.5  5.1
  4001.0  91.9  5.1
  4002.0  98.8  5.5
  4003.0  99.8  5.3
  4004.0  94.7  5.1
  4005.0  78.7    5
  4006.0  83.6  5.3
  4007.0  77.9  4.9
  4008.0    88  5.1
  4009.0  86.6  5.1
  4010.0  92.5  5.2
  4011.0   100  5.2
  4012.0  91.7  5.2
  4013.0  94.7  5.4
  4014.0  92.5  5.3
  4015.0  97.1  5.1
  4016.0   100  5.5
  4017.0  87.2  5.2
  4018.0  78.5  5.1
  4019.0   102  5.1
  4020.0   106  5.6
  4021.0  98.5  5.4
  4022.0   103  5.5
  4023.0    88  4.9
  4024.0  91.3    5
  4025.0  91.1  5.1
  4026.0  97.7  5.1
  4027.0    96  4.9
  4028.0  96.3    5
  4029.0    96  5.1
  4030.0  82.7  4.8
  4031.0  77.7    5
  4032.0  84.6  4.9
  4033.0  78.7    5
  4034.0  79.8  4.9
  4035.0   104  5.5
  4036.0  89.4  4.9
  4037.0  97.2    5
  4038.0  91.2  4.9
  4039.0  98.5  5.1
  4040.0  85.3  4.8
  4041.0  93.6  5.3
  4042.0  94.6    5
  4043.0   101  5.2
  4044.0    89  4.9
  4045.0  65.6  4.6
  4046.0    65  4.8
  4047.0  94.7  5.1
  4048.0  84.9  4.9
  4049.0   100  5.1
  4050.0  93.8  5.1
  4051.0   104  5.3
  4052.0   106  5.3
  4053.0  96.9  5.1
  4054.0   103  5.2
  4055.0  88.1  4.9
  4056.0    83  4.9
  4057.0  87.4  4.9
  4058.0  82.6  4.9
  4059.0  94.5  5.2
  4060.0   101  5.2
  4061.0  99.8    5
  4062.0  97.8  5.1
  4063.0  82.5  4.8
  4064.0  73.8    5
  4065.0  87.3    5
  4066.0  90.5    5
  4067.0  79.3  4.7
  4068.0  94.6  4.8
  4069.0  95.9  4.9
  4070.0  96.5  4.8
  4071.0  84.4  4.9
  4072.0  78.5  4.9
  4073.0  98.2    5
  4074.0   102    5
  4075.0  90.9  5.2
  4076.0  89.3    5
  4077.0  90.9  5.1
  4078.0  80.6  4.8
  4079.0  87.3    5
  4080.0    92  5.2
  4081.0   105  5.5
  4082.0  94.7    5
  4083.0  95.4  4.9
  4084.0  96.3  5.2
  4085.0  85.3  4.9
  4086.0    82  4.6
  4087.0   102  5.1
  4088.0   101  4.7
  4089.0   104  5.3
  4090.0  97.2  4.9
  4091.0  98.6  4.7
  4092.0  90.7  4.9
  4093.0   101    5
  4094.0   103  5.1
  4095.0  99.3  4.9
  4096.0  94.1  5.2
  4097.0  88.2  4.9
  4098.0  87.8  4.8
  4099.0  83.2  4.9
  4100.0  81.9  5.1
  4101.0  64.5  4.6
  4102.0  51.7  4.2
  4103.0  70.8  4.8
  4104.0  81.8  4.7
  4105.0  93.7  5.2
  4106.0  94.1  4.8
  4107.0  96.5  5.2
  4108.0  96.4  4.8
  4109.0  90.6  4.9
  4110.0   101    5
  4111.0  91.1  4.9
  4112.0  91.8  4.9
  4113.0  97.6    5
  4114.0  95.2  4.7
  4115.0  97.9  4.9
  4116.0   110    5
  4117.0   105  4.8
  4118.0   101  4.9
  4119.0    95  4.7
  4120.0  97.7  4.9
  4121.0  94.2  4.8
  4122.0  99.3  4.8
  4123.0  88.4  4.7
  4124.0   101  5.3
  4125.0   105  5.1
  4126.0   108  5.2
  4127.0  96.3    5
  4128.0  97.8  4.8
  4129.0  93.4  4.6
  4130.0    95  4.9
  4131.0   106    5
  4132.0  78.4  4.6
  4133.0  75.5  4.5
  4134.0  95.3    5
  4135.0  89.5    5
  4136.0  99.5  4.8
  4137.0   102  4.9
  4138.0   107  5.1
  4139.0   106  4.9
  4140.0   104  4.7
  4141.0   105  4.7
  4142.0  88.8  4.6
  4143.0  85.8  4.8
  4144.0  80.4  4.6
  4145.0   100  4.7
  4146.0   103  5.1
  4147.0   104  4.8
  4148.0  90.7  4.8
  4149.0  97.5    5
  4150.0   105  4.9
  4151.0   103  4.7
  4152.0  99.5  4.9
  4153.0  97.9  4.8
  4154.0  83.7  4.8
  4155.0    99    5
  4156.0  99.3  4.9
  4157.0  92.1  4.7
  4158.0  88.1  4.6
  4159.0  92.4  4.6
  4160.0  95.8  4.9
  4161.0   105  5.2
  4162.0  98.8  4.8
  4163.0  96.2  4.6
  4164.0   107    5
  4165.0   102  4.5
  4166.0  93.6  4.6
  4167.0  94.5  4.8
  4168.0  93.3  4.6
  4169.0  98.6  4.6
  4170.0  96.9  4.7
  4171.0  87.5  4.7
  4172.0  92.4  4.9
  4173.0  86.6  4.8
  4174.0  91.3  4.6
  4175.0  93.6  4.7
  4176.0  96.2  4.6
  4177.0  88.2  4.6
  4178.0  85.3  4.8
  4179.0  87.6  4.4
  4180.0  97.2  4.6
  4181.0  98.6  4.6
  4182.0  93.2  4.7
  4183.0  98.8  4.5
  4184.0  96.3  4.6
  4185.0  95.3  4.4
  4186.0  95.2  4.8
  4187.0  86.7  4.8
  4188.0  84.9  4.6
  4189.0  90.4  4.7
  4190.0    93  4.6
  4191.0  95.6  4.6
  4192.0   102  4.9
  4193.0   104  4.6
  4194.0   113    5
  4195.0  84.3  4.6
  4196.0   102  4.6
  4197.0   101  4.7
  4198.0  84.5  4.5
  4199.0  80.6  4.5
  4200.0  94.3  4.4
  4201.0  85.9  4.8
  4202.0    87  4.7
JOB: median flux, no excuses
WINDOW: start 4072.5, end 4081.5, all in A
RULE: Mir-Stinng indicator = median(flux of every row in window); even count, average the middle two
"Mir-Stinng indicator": 90.9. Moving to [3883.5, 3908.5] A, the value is 70.9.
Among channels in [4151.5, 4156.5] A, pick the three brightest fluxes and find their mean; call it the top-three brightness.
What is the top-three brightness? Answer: 99.3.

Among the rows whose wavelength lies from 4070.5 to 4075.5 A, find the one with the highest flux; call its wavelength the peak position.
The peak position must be 4074.0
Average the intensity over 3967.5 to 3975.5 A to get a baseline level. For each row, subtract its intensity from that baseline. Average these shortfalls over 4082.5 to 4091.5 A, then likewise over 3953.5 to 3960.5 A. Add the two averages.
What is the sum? -103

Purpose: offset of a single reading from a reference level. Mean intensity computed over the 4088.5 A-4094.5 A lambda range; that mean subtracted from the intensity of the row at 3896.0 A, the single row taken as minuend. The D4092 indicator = -21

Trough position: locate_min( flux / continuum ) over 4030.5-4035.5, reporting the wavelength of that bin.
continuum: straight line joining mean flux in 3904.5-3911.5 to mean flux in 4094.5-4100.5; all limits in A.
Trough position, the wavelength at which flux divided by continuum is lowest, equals 4031.0 A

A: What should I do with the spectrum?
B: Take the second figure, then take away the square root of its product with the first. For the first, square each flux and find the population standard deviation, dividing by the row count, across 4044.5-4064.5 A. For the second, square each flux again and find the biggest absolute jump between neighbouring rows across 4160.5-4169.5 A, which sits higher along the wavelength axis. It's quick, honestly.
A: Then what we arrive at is 84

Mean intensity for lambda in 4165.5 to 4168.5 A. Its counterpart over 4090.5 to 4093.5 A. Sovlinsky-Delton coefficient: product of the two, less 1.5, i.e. 9075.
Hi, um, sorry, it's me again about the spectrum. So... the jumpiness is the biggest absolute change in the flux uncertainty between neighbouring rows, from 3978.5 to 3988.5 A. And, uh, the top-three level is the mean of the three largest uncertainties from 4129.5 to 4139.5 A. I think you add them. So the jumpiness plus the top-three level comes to 5.43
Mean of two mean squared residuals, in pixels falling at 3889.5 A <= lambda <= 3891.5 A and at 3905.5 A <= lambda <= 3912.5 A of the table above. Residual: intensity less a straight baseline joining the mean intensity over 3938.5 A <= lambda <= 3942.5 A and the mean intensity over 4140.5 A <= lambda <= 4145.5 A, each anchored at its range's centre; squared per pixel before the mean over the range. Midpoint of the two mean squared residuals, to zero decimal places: 599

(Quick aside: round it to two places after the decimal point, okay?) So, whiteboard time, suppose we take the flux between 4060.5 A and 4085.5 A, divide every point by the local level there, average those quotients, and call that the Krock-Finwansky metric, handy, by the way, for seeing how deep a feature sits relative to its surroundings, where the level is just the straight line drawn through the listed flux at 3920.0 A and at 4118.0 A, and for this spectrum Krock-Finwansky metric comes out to 0.98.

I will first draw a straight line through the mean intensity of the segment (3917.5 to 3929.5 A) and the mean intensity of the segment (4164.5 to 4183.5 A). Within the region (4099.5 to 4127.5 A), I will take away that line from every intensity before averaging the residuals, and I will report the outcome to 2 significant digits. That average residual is 6.7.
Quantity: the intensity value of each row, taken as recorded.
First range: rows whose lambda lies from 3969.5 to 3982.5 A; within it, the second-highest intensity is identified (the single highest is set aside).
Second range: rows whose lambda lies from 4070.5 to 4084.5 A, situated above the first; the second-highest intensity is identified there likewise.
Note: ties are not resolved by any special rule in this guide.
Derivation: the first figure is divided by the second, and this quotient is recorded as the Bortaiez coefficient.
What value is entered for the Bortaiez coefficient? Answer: 0.90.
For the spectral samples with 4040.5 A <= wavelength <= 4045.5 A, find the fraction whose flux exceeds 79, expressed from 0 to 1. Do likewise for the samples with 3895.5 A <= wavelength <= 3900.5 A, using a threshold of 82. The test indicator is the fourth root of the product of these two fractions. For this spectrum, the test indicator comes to 0.63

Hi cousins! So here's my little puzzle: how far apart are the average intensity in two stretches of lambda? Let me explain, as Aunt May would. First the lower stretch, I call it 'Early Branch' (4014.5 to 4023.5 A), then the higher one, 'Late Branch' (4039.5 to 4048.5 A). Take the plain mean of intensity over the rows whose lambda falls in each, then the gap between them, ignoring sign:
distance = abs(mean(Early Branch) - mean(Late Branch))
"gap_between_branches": 10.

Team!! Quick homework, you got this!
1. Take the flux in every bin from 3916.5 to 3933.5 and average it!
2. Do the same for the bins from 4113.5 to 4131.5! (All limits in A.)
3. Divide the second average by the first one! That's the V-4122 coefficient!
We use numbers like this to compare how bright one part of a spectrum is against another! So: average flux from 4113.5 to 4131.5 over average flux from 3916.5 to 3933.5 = 1.83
